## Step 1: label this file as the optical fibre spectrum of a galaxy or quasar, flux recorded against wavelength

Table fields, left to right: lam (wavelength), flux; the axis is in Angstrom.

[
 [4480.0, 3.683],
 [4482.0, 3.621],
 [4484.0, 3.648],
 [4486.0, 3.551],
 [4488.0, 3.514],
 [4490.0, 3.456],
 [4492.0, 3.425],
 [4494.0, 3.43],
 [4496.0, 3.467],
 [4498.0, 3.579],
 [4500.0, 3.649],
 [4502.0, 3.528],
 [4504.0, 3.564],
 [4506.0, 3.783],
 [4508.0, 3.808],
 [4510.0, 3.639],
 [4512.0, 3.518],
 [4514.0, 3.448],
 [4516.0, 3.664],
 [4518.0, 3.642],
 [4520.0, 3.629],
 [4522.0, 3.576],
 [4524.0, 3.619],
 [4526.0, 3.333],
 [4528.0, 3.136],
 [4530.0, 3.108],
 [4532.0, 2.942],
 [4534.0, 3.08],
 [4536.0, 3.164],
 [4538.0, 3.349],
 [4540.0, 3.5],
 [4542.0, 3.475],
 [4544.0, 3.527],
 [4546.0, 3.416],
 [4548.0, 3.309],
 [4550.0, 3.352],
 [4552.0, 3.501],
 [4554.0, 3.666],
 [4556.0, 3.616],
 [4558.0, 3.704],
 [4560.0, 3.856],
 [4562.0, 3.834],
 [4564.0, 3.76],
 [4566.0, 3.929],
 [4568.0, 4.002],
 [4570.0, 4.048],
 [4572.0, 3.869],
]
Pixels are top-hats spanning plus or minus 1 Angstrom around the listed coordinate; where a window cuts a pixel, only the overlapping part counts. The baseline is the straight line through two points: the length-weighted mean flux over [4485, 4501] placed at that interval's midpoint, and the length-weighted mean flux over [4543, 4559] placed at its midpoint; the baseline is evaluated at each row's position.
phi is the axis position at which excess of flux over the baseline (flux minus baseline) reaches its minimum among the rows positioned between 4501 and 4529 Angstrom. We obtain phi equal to 4528.0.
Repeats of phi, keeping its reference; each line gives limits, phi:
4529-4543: 4532.0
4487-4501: 4492.0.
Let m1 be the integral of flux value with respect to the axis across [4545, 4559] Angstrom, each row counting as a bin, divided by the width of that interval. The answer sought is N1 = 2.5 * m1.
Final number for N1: 8.8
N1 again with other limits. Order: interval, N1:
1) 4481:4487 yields 9.0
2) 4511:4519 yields 8.9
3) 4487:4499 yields 8.7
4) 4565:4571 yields 10.0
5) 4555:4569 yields 9.5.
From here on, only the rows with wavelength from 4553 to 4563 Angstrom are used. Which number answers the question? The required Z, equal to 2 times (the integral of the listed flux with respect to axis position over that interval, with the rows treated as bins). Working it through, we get 75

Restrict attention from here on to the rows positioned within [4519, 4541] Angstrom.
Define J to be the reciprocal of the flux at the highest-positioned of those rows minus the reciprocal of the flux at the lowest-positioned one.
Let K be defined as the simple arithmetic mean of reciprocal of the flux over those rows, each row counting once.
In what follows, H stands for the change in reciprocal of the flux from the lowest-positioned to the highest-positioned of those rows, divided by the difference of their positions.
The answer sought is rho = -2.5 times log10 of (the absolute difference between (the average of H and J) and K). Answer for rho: 1.31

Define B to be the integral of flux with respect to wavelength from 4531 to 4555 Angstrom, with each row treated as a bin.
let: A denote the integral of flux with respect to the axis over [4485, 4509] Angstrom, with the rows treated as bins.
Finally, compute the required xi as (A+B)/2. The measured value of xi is 83.0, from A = 85.5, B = 81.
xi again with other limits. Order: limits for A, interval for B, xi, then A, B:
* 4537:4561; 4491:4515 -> 85.1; 84.5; 86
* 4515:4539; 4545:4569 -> 84.2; 80.5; 88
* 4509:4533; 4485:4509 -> 84.0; 82.5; 86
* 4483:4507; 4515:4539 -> 82.8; 85.2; 80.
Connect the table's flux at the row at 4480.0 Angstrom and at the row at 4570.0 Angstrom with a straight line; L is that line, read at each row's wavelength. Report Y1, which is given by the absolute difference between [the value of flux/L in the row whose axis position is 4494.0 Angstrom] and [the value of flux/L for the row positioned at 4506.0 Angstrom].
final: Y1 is 0.08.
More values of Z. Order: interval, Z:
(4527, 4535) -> 49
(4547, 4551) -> 27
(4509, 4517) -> 57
